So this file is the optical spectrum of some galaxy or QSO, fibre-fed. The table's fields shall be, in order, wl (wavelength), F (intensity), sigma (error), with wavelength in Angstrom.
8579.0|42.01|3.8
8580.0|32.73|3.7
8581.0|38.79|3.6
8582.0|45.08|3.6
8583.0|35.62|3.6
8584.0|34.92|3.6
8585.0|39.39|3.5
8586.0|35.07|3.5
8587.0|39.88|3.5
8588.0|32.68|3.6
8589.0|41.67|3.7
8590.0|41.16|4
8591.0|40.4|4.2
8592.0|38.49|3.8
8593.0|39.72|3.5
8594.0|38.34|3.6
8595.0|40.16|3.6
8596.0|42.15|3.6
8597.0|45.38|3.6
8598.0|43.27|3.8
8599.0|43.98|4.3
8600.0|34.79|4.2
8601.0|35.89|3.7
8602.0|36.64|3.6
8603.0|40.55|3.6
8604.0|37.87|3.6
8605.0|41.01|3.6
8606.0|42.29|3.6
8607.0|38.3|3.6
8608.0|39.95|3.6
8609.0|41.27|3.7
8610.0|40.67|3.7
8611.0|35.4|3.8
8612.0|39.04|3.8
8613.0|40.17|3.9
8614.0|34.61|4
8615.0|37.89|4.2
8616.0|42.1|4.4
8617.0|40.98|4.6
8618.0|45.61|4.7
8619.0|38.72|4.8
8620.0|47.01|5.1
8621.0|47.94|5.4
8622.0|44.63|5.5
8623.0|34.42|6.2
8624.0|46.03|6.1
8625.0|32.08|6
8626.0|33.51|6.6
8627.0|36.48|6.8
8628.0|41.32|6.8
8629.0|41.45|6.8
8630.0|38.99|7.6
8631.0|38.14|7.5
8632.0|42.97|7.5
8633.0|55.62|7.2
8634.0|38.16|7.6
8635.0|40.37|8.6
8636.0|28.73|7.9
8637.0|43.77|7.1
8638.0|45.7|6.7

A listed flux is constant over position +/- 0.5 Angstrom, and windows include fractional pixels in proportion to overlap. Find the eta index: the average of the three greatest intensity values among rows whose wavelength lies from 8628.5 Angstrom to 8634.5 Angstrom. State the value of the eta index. 46.7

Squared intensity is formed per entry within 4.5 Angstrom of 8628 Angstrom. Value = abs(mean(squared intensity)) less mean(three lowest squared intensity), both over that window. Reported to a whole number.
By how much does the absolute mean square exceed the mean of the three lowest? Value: 378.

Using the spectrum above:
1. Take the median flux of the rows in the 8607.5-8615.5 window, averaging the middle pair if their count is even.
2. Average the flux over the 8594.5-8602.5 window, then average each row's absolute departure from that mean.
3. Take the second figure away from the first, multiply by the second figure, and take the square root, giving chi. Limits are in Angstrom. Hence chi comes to 11.1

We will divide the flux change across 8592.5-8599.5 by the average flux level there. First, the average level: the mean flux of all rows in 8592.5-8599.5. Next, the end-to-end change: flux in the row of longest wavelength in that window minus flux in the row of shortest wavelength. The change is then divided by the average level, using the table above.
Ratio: 0.10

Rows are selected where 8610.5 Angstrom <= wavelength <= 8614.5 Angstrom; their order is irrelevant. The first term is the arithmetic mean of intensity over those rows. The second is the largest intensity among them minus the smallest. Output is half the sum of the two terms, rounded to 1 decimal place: 21.4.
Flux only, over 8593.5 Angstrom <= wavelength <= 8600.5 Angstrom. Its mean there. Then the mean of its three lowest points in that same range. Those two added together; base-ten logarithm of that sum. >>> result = 1.90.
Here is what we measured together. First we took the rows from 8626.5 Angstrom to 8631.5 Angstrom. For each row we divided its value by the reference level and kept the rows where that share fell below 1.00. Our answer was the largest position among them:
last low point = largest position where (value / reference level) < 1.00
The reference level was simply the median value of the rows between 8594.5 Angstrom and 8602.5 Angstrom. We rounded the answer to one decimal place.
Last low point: 8631.0 Angstrom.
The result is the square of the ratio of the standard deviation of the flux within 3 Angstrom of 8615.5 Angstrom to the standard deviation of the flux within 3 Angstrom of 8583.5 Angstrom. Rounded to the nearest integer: 1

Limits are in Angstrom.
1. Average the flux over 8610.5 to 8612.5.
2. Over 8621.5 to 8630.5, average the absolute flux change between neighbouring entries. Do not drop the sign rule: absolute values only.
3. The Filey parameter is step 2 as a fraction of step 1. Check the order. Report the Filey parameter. 0.16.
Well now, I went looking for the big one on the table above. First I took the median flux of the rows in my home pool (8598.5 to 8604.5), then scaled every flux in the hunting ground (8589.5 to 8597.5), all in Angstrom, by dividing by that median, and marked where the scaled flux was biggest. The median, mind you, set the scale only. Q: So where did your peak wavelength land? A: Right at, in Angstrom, 8597.0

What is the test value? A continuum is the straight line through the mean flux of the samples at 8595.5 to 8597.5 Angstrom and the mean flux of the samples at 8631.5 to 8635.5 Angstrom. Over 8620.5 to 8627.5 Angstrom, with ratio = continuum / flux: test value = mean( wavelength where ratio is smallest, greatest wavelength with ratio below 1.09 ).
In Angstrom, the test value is 8622.5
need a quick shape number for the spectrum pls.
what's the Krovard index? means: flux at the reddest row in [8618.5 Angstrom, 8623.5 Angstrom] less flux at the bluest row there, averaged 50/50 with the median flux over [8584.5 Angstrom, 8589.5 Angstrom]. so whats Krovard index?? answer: 18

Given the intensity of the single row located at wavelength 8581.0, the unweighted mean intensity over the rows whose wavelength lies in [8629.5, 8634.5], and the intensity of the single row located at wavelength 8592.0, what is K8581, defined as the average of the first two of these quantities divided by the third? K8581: 1.06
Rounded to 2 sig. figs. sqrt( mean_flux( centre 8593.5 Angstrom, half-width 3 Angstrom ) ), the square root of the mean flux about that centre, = 6.3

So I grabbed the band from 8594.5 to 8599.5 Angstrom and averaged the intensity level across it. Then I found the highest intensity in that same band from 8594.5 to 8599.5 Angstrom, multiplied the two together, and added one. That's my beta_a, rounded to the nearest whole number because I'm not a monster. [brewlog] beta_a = 1952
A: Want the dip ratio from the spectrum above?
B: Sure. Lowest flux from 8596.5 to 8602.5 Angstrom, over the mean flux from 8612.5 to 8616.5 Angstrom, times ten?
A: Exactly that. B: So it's 9.0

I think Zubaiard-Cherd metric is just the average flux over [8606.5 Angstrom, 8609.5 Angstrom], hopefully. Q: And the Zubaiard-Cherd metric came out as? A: 39.8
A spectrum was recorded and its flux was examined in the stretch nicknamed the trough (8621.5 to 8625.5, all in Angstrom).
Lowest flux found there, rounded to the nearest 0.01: 32.08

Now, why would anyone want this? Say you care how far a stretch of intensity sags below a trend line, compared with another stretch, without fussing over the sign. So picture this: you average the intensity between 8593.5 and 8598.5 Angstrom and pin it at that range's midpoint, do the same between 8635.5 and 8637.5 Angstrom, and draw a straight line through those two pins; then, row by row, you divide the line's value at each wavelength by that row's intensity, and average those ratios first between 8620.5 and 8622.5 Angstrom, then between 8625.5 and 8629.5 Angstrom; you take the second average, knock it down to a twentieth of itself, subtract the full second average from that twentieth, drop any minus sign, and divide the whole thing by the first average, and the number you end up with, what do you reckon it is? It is 1.13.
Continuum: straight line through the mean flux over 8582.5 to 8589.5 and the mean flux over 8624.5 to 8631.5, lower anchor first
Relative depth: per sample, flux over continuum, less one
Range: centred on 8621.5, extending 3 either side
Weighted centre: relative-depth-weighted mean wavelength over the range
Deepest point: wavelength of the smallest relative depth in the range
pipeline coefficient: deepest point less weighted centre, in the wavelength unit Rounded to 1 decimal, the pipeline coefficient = 1.6 Angstrom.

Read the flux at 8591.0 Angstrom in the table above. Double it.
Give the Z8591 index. 80.8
